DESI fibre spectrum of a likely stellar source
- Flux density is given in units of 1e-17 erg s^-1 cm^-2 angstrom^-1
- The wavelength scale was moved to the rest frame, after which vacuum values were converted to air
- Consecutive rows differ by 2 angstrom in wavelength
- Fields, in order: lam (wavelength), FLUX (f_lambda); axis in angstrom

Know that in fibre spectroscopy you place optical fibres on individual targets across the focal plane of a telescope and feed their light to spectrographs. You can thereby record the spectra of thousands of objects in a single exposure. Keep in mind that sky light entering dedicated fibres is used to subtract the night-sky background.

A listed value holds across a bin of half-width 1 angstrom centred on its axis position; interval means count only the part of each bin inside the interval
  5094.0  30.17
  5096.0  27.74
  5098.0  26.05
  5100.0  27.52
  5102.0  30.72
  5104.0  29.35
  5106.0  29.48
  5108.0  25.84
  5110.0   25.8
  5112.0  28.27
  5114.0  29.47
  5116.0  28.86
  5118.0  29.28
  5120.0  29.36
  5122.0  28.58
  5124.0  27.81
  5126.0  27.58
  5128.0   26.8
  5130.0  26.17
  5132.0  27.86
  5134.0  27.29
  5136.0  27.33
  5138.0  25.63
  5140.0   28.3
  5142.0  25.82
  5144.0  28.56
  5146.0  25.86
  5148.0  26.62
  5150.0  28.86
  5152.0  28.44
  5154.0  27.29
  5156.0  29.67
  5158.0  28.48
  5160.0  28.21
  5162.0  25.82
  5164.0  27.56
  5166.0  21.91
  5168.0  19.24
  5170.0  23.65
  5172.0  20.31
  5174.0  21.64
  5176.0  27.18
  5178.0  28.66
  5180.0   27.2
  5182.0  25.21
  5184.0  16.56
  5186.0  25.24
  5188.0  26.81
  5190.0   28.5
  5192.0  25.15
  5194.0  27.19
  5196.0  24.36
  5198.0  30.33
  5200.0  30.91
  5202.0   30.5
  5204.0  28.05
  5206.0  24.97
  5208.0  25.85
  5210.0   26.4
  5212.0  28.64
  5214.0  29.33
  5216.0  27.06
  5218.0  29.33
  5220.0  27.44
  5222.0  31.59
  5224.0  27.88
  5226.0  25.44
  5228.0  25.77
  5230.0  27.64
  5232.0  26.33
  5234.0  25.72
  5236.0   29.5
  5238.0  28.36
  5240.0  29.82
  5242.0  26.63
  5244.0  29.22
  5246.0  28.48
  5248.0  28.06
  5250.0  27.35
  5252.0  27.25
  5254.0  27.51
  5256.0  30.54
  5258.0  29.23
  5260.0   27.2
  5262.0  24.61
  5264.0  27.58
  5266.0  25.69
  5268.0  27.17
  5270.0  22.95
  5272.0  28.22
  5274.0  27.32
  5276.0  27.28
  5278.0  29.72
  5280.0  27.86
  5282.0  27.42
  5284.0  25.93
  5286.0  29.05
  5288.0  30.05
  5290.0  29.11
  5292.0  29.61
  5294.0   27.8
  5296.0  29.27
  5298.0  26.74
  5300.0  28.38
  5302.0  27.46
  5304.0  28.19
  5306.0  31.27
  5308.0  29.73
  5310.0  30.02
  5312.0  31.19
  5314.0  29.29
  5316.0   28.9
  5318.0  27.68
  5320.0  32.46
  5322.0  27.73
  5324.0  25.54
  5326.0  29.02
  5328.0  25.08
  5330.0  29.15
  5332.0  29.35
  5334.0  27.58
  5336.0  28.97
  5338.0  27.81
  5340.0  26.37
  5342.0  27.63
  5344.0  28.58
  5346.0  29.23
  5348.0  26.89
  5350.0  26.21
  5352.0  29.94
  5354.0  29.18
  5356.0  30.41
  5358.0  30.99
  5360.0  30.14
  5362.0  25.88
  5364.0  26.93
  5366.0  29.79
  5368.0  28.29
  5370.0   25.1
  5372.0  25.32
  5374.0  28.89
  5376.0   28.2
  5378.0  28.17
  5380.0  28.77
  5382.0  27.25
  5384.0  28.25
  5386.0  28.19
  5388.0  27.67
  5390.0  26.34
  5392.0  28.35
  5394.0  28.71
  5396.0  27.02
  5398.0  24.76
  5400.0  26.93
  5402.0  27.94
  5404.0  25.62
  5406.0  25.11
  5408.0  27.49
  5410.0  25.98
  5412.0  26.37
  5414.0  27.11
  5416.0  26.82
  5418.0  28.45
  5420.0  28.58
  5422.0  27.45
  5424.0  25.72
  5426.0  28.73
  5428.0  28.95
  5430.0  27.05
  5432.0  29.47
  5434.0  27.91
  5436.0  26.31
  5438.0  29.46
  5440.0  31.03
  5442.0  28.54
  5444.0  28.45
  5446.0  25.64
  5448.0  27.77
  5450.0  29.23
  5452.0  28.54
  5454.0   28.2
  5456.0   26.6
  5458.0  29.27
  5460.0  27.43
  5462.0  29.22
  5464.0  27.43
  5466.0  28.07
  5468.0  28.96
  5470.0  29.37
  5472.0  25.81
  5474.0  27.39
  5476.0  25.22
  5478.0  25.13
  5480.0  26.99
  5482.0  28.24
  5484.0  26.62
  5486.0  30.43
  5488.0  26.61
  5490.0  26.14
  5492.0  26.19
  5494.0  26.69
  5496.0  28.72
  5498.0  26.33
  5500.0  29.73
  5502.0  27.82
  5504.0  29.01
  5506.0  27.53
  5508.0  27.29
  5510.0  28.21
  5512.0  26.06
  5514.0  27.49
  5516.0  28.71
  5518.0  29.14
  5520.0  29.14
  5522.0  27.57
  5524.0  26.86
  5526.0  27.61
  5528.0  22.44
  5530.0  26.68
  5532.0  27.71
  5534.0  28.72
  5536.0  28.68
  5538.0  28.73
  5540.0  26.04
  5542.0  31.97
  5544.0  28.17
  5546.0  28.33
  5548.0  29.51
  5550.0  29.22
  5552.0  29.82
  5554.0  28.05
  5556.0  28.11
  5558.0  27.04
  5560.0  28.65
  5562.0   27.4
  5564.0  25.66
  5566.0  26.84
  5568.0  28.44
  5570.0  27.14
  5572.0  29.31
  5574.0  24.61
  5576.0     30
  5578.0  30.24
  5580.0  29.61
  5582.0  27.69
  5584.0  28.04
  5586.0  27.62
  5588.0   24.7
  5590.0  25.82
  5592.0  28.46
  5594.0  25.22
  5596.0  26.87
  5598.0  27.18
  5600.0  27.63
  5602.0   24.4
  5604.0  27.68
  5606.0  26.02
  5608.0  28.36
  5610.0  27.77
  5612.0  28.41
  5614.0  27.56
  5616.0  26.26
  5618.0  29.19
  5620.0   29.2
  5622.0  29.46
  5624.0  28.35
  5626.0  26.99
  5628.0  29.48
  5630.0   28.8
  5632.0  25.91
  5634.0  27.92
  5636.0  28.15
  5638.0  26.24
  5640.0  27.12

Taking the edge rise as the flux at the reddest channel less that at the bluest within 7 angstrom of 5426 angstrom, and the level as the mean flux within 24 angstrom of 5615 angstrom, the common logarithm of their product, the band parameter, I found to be 1.39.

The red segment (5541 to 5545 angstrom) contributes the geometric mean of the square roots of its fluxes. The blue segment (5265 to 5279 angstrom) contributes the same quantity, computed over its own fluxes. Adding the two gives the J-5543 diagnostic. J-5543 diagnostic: 10.7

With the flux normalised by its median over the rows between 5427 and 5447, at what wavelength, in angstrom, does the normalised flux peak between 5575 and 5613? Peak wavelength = 5578.0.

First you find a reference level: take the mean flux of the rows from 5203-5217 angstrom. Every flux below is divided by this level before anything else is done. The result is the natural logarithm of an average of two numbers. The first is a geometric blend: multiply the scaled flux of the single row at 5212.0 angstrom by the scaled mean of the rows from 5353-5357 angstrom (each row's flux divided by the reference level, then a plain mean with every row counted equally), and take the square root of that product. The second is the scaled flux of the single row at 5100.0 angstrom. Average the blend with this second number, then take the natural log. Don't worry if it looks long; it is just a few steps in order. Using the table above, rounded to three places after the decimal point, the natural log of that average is 0.042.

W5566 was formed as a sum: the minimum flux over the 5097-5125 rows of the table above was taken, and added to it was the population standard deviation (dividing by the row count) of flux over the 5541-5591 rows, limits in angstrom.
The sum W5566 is 27.5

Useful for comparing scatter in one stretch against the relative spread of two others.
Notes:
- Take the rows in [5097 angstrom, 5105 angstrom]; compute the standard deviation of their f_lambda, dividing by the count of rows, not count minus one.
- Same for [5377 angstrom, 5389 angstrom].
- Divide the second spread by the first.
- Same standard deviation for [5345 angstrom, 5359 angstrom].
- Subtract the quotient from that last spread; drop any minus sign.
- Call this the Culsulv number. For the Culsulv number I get 1.4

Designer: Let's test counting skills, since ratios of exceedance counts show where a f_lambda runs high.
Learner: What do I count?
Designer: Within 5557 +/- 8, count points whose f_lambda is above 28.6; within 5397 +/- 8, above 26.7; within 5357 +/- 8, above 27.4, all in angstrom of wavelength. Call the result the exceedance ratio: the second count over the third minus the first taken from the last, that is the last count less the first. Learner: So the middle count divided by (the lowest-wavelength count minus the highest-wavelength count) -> 2.5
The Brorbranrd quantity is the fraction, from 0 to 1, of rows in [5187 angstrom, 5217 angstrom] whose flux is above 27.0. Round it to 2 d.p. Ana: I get 0.60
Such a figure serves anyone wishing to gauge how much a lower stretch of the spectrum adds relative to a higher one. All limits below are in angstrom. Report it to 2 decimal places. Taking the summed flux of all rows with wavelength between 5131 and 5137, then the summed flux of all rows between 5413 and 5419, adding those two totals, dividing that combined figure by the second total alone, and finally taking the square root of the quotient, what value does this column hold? 1.41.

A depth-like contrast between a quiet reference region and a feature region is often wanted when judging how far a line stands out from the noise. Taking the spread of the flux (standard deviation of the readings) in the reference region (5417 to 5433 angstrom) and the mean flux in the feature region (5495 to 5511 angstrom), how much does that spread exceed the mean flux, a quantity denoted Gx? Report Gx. -26.9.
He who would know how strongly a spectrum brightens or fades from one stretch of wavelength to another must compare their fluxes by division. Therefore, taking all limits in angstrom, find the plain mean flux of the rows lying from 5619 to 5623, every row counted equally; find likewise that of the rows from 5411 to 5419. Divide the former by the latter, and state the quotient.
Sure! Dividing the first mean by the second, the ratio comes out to 1.08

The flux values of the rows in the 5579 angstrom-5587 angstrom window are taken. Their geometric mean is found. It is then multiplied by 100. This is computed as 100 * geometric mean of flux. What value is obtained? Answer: 2823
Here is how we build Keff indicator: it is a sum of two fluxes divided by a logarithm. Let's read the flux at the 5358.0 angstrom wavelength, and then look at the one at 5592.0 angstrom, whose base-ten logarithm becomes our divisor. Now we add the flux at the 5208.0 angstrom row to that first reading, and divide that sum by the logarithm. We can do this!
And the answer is 39.1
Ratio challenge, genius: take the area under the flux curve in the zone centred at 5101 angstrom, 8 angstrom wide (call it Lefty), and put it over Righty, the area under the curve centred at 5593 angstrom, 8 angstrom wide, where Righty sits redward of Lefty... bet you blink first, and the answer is 1.07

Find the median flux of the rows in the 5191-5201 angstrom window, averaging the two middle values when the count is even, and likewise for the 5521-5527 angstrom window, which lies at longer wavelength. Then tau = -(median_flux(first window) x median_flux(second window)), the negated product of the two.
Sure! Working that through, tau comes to -750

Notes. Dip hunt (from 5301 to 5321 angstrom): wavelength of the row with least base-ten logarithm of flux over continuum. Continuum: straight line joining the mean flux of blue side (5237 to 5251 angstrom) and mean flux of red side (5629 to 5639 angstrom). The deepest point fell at 5302.0 angstrom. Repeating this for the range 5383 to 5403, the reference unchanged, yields 5398.0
